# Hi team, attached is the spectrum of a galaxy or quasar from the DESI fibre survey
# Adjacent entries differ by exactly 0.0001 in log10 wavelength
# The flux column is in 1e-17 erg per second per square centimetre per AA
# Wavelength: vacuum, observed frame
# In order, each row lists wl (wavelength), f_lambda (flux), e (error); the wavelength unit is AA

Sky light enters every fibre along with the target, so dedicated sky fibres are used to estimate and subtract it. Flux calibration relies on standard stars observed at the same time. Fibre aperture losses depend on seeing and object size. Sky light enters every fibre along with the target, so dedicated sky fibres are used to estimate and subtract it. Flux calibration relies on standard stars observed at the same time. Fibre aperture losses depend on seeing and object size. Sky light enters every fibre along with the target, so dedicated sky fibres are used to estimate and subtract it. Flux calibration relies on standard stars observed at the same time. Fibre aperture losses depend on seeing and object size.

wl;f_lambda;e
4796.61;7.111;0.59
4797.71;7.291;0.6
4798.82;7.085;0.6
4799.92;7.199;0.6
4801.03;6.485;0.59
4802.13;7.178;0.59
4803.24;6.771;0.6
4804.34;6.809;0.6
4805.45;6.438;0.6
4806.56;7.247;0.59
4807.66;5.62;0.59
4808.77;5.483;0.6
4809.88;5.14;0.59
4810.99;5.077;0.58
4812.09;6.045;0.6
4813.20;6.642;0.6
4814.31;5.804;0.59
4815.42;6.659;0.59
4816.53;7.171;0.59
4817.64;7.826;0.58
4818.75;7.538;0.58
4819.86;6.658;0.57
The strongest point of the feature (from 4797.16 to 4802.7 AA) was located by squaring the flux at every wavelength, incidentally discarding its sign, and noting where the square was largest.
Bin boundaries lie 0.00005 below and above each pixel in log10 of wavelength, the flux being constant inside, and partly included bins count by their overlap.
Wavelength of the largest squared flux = 4797.71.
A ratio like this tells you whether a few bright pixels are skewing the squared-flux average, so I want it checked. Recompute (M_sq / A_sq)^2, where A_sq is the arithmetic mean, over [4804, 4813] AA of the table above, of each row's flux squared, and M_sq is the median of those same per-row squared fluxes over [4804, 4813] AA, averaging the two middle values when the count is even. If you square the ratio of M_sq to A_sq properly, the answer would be 0.88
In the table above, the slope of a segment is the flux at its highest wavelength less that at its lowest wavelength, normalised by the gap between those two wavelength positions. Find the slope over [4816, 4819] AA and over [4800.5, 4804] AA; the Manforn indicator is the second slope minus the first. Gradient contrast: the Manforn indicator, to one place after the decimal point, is 0.0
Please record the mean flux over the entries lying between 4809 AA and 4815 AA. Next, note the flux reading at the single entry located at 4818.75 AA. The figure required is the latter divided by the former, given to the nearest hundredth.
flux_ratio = 1.31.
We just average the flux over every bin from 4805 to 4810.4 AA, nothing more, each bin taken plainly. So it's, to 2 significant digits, 6.0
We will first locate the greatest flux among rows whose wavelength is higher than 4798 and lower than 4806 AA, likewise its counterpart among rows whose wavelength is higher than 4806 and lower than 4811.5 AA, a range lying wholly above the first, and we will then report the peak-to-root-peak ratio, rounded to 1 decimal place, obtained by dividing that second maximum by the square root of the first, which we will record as 2.7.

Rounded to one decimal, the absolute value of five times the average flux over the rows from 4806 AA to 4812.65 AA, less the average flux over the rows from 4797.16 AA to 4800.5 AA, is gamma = 21.7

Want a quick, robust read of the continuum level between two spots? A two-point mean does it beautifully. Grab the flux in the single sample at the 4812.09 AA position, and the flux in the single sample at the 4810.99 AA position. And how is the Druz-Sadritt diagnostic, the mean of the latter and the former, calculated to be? 5.6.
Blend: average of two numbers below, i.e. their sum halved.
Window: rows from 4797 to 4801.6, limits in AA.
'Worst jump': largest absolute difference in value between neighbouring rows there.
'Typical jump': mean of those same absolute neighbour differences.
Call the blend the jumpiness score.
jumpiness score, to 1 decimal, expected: 0.5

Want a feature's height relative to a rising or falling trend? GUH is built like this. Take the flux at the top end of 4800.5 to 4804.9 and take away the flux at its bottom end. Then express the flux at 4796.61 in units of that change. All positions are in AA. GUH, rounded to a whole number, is 22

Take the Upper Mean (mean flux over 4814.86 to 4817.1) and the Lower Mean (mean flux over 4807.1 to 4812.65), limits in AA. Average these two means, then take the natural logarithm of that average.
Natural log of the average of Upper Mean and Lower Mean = 1.82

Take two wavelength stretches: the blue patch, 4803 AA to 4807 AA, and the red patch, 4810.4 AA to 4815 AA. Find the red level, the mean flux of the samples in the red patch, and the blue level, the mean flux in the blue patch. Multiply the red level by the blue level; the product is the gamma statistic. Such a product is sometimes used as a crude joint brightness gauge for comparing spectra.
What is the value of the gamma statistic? 40.2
